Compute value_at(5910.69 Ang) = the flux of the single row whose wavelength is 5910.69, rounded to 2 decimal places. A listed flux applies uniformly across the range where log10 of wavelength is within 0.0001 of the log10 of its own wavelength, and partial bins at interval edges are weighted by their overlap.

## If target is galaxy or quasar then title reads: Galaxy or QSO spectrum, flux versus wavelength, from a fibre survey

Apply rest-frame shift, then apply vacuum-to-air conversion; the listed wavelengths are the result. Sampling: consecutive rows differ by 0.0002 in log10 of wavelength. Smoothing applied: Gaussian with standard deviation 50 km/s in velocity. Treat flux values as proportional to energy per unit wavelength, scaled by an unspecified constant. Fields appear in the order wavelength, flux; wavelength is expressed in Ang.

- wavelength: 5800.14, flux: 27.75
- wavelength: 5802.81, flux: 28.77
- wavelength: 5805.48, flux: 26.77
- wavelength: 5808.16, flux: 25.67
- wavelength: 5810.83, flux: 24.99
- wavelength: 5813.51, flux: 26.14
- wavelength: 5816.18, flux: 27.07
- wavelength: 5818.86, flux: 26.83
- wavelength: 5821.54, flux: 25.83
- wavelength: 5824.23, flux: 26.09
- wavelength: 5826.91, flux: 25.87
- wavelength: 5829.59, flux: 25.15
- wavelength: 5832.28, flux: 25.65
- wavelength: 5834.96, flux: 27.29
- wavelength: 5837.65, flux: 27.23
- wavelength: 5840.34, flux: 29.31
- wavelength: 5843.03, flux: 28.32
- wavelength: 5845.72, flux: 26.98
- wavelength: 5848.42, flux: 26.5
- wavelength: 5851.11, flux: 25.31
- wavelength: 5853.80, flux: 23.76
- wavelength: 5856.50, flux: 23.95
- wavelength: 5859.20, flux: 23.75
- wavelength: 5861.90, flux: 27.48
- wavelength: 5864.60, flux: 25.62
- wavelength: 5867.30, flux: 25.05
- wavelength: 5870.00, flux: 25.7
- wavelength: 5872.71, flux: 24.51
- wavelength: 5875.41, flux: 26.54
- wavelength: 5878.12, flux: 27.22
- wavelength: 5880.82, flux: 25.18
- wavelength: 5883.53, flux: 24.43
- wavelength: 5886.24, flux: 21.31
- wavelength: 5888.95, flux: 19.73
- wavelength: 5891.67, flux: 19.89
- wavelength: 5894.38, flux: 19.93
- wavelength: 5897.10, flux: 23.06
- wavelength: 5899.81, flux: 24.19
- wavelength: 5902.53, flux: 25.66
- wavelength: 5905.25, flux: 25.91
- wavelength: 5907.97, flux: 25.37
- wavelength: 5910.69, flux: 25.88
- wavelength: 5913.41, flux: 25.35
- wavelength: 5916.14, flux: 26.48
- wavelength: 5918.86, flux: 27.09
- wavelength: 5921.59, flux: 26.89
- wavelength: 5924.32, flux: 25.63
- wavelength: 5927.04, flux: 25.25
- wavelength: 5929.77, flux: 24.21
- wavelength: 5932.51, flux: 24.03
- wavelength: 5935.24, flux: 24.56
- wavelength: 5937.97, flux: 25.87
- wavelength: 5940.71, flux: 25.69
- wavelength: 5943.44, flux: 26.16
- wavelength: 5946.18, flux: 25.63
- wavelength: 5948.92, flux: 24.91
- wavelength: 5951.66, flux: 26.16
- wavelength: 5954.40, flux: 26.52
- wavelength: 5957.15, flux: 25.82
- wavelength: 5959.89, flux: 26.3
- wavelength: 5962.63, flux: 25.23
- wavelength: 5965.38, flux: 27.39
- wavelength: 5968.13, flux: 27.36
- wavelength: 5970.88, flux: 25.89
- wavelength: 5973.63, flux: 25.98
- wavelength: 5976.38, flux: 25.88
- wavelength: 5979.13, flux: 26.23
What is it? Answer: 25.88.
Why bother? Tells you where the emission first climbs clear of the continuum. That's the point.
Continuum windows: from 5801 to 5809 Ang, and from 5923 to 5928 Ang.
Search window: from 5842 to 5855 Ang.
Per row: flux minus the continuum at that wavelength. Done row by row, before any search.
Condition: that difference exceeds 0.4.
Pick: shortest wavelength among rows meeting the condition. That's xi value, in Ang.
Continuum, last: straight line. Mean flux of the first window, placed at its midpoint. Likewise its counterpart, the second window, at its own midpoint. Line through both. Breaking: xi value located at 5843.03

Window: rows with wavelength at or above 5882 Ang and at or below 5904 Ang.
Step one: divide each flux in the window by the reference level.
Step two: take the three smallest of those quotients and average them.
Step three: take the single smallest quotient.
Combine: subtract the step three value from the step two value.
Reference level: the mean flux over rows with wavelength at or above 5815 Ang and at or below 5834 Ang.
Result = 0.0046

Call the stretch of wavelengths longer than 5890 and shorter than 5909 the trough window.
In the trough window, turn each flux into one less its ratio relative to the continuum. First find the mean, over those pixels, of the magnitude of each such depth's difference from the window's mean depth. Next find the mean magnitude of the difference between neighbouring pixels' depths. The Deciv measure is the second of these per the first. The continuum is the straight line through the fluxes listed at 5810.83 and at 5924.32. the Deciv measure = 0.52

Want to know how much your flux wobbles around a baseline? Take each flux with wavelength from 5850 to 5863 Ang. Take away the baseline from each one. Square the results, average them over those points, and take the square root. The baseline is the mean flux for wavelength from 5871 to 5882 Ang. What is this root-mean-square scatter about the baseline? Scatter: 1.8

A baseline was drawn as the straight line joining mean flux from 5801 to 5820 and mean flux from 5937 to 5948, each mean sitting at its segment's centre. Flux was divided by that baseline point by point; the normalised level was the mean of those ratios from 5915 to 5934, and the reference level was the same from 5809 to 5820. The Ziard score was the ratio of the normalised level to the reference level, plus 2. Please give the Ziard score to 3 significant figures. 3.00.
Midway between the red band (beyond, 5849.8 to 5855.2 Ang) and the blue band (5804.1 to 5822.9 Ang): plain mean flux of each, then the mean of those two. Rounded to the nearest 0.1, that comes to 25.4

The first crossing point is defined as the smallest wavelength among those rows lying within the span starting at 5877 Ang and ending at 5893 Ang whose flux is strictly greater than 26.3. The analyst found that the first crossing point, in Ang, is 5878.12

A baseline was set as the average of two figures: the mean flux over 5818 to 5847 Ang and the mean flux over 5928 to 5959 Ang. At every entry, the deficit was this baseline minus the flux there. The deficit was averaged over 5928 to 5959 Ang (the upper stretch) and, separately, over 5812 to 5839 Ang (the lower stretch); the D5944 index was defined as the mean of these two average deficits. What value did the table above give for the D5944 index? 0.23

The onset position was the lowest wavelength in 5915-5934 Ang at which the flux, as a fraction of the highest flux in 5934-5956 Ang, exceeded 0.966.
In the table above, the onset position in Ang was 5916.14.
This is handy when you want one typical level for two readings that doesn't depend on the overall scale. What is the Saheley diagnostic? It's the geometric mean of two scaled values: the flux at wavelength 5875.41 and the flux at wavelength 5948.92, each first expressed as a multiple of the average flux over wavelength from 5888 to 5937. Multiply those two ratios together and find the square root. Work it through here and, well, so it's 1.05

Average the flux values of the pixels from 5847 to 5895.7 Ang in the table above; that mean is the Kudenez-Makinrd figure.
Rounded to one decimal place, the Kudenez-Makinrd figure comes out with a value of 24.2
